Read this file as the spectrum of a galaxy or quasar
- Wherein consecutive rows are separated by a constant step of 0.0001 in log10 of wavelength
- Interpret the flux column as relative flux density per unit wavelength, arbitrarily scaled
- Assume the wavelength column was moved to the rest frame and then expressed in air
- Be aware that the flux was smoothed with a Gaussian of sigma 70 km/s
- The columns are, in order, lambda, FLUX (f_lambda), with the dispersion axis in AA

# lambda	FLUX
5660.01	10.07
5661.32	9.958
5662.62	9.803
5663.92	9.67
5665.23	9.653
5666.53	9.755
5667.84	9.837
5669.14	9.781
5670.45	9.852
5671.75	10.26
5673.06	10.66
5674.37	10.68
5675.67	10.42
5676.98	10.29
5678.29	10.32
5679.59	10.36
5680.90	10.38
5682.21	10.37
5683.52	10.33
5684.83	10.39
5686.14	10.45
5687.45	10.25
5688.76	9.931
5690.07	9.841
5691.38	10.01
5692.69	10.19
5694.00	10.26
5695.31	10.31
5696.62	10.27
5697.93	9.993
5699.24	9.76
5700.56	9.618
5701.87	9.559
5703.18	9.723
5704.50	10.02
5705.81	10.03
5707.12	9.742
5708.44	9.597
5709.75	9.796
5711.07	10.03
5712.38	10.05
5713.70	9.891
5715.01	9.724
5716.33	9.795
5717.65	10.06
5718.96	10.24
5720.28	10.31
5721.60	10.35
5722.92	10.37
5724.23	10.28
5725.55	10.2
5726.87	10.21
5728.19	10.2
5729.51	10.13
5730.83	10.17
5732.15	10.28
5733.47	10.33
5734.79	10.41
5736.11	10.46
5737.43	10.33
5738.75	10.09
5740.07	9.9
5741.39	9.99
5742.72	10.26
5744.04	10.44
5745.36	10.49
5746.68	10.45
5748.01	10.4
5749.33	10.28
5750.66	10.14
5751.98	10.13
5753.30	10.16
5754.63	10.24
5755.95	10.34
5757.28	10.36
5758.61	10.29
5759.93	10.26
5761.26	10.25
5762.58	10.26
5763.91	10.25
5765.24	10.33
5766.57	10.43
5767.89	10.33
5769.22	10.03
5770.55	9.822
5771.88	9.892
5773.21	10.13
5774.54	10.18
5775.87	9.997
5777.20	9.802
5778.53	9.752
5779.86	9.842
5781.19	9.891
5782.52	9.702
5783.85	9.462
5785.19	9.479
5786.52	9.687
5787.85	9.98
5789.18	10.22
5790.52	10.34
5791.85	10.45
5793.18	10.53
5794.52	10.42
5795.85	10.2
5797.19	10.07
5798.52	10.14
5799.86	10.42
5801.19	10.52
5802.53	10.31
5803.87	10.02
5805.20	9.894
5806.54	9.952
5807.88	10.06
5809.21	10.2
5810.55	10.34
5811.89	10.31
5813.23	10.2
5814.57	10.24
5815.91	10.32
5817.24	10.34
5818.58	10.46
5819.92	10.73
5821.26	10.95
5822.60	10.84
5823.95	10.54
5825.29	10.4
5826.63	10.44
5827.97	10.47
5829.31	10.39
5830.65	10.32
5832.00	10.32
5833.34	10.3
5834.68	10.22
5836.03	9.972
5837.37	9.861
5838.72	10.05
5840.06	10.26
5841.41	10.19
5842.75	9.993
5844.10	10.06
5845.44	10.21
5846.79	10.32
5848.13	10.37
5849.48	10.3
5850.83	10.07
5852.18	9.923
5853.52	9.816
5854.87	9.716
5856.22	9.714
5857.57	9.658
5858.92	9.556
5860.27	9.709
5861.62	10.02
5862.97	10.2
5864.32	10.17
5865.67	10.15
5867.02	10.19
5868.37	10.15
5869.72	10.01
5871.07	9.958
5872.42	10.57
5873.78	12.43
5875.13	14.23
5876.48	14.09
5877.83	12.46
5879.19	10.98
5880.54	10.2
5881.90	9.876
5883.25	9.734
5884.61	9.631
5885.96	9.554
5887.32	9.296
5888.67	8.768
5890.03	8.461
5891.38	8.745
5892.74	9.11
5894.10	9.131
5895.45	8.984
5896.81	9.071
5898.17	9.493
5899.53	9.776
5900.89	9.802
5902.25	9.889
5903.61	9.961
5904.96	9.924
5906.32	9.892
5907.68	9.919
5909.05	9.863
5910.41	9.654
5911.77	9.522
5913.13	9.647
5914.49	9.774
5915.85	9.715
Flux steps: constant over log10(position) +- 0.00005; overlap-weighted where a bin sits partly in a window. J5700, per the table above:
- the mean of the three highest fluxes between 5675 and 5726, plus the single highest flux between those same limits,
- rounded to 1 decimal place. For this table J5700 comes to 20.9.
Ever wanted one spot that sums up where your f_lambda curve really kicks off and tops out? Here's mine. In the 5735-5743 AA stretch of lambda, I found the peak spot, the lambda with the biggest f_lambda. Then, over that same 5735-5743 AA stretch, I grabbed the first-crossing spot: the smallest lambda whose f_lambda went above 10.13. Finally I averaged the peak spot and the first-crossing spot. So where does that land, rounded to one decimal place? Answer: 5736.1 AA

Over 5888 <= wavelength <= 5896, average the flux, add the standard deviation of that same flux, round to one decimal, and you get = 9.1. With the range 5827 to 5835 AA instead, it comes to 10.4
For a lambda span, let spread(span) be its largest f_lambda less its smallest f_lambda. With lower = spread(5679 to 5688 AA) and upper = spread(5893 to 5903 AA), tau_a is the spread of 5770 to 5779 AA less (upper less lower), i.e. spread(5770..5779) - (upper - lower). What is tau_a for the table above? -0.28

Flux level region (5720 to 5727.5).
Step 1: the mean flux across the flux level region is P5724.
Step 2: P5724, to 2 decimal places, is 10.29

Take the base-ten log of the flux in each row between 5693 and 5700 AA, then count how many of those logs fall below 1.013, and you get 4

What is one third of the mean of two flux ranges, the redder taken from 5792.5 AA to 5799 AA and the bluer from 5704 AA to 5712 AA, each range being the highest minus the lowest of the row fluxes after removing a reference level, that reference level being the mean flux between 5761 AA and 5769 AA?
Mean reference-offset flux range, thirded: 0.15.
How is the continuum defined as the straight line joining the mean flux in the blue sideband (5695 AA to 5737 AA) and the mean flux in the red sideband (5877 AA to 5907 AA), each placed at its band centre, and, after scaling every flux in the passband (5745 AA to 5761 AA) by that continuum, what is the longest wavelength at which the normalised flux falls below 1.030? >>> 5759.93 AA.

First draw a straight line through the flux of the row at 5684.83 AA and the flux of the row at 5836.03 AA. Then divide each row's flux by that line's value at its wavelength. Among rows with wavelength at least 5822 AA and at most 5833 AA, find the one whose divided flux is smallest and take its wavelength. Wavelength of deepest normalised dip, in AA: 5830.65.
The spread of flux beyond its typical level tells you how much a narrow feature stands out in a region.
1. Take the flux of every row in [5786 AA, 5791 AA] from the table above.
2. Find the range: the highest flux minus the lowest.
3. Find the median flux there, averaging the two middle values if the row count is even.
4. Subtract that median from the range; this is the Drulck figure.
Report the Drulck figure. -9.4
